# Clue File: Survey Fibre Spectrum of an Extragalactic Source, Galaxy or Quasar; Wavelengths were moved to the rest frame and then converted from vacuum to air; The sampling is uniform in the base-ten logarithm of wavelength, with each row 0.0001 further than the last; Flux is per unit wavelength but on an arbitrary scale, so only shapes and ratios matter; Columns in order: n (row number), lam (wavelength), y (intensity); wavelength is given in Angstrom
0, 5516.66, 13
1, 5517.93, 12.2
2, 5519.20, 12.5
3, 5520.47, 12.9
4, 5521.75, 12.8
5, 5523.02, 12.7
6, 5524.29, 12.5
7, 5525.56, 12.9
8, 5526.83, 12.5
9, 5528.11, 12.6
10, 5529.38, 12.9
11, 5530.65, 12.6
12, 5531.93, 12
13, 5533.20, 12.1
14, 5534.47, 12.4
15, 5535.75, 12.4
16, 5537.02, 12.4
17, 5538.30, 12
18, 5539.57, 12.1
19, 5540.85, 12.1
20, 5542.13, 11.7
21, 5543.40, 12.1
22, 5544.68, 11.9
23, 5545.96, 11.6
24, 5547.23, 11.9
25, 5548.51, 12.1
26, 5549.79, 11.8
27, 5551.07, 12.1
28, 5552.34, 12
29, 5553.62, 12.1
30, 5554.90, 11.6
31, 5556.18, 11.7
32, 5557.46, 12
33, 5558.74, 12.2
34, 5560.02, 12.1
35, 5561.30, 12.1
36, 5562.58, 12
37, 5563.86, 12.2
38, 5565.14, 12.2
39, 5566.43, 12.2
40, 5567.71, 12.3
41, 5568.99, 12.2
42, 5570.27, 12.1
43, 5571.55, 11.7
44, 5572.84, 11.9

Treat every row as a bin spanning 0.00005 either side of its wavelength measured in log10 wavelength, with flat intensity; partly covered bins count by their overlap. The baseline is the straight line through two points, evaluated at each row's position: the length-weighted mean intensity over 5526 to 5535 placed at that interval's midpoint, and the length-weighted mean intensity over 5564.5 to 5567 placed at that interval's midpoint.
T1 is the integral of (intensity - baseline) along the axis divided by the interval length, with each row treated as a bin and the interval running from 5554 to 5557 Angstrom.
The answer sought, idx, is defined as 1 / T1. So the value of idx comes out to -2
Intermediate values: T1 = -0.5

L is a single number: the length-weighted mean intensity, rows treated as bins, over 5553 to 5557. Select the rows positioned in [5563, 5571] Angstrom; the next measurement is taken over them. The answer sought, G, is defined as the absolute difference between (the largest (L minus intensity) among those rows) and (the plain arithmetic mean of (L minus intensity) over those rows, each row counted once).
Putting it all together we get 0.10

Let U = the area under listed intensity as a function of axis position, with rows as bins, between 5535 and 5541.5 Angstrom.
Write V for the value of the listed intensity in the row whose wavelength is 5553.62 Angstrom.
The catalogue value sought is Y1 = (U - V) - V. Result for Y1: 55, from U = 79.2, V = 12.1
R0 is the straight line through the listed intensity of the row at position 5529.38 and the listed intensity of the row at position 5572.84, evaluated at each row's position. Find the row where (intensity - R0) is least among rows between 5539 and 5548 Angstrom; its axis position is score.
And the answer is 5545.96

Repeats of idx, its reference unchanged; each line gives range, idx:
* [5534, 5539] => -9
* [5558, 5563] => -10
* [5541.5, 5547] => -2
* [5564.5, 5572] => -75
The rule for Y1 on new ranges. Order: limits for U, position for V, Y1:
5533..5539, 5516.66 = 48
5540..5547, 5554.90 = 60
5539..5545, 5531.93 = 48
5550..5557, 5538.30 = 59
